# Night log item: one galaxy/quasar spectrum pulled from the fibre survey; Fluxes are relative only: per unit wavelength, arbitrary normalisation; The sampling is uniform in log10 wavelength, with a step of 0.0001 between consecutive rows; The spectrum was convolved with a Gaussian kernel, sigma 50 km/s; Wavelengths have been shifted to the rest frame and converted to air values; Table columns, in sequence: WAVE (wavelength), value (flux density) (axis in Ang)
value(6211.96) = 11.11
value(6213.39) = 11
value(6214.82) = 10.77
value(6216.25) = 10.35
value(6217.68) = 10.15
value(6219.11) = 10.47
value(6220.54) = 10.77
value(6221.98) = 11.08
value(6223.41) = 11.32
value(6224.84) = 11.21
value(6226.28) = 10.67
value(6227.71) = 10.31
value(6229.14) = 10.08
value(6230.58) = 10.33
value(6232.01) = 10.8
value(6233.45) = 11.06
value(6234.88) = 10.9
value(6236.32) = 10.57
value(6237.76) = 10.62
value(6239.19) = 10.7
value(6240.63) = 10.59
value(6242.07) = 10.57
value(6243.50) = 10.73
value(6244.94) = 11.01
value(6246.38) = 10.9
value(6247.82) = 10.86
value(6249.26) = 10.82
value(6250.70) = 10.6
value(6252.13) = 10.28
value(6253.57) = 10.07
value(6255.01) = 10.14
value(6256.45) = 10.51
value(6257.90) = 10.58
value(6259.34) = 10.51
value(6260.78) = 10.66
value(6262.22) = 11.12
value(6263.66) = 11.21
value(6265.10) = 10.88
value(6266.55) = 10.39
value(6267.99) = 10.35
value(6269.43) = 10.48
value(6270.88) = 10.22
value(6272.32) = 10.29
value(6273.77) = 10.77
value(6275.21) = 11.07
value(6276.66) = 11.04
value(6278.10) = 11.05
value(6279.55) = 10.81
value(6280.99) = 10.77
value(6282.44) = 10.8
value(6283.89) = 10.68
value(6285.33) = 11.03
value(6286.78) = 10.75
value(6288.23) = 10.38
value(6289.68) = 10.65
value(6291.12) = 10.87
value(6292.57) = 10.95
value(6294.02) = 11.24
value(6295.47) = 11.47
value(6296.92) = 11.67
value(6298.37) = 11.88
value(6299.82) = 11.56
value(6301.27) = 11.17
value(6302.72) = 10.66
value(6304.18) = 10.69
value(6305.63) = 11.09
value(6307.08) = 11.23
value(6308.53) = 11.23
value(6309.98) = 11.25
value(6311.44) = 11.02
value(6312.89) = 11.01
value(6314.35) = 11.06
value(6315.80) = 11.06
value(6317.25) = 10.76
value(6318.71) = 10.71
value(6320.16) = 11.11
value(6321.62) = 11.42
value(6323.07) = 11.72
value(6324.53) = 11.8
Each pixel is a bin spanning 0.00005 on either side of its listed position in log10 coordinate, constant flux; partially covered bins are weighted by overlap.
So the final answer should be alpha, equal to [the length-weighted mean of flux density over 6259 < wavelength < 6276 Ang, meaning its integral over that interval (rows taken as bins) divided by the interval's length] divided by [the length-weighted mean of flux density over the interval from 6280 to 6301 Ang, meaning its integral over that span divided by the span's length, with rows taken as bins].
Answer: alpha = 0.97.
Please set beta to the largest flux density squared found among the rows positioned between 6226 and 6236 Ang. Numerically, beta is 122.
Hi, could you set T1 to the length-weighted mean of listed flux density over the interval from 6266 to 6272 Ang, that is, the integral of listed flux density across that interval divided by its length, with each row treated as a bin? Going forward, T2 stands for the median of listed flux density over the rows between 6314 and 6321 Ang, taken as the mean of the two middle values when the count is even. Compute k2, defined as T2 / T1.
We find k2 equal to 1.067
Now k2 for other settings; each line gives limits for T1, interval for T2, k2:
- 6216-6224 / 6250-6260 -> 0.982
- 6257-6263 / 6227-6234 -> 0.964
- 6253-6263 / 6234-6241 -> 1.009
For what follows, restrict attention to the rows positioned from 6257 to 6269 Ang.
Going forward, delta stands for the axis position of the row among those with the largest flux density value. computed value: 6263.66 Ang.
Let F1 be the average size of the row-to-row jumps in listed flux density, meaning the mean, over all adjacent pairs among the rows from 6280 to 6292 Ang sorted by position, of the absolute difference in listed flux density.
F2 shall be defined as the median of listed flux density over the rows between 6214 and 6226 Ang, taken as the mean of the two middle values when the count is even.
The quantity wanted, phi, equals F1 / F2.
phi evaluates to 0.0218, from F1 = 0.234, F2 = 10.8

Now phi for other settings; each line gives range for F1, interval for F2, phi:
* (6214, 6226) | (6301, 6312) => 0.0244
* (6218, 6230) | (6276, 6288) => 0.0276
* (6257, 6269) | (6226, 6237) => 0.0219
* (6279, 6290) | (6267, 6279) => 0.0196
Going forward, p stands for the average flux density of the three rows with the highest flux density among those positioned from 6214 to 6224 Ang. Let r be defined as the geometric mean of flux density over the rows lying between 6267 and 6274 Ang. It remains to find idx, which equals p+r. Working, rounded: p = 11.1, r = 10.4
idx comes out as 21.5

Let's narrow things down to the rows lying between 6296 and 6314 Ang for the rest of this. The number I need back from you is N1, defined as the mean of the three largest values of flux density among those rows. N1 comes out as 11.7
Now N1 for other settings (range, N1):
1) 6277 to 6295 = 11.1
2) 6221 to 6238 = 11.2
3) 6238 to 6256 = 10.9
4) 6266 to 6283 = 11.1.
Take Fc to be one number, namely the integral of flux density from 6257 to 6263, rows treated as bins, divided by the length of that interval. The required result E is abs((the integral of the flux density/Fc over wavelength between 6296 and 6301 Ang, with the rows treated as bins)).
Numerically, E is 5.4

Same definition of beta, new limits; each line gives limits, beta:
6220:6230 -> 128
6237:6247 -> 121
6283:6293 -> 122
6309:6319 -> 127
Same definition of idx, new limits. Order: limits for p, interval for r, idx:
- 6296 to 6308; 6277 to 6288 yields 22.5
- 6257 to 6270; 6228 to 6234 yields 21.6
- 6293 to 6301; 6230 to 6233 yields 22.3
